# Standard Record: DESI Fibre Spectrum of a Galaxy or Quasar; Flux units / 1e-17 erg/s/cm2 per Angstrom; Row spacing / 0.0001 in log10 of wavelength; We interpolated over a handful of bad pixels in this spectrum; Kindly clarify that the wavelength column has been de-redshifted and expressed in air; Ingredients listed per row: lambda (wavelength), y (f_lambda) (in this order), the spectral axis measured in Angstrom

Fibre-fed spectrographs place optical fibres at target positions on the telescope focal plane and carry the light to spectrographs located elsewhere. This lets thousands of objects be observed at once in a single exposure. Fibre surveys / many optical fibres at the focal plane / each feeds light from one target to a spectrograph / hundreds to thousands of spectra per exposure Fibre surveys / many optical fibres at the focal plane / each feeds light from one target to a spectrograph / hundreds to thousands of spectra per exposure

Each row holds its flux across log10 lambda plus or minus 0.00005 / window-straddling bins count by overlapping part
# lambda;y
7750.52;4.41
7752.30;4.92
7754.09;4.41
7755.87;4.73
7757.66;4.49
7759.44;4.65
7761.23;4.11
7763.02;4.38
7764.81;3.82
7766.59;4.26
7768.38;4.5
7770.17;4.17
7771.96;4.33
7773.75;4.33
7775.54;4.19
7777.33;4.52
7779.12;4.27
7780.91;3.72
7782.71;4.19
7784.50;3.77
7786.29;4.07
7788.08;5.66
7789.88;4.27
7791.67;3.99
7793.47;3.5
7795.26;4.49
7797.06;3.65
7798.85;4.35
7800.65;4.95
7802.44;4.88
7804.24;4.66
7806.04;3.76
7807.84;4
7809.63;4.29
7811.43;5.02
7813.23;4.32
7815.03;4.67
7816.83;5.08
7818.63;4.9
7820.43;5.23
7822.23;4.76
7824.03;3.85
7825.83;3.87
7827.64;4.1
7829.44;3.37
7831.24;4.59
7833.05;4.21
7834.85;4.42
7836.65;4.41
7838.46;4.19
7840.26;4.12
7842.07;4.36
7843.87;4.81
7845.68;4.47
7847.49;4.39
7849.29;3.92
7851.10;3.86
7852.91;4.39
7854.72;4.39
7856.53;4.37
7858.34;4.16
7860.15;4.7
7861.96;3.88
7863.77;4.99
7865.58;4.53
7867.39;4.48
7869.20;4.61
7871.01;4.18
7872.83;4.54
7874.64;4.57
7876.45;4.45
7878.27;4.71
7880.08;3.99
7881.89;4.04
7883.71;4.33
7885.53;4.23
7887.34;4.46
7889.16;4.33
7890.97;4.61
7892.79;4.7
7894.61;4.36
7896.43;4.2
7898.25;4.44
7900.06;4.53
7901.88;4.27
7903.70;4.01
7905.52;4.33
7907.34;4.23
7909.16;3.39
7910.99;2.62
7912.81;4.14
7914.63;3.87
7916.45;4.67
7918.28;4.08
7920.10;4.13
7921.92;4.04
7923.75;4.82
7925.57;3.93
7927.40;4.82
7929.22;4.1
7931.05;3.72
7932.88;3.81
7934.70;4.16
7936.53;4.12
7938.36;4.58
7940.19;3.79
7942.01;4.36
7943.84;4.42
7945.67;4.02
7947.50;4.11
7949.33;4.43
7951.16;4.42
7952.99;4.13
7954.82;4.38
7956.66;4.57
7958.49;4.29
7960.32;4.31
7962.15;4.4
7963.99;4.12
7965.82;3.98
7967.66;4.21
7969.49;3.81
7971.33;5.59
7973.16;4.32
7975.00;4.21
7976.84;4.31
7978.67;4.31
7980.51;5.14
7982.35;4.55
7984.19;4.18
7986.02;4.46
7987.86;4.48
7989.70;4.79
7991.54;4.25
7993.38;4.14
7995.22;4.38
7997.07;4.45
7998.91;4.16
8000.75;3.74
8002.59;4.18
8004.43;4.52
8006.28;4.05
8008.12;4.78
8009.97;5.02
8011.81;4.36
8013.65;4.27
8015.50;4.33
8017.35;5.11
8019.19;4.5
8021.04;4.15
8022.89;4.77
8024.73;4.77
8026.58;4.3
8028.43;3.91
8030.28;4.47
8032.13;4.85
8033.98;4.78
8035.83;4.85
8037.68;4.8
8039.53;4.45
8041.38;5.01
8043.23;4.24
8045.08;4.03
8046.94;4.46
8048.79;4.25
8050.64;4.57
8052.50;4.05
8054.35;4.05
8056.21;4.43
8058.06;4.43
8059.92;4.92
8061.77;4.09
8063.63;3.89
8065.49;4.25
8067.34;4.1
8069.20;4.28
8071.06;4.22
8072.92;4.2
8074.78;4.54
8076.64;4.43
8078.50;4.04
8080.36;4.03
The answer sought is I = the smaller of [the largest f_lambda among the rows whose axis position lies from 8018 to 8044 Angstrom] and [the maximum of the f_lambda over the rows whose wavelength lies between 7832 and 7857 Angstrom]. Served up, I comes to 4.81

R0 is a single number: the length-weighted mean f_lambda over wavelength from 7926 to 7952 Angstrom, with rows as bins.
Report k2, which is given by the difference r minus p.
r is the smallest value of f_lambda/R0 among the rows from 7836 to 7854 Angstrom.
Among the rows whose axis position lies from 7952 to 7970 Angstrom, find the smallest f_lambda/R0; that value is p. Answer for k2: 0.01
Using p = 0.907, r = 0.92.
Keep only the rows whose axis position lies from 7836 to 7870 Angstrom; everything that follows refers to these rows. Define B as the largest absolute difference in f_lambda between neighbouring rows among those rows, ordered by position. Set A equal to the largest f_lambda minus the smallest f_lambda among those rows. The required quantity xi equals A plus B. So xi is 2.24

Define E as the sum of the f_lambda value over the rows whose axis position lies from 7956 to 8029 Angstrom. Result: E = 176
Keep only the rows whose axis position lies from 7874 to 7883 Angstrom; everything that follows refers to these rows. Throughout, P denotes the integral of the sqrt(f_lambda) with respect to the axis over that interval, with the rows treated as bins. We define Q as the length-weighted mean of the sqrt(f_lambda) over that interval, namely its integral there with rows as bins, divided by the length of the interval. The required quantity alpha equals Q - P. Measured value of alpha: -16.7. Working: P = 18.8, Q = 2.08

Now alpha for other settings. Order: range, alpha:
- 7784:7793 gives -16.6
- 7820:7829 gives -16.5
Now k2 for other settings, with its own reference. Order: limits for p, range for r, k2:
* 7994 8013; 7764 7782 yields 0.00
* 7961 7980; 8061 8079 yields 0.02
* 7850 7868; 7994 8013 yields -0.03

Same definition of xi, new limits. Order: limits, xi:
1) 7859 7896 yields 2.22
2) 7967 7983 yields 3.56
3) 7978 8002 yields 2.23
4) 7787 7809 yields 3.55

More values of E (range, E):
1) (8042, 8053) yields 26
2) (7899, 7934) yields 78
